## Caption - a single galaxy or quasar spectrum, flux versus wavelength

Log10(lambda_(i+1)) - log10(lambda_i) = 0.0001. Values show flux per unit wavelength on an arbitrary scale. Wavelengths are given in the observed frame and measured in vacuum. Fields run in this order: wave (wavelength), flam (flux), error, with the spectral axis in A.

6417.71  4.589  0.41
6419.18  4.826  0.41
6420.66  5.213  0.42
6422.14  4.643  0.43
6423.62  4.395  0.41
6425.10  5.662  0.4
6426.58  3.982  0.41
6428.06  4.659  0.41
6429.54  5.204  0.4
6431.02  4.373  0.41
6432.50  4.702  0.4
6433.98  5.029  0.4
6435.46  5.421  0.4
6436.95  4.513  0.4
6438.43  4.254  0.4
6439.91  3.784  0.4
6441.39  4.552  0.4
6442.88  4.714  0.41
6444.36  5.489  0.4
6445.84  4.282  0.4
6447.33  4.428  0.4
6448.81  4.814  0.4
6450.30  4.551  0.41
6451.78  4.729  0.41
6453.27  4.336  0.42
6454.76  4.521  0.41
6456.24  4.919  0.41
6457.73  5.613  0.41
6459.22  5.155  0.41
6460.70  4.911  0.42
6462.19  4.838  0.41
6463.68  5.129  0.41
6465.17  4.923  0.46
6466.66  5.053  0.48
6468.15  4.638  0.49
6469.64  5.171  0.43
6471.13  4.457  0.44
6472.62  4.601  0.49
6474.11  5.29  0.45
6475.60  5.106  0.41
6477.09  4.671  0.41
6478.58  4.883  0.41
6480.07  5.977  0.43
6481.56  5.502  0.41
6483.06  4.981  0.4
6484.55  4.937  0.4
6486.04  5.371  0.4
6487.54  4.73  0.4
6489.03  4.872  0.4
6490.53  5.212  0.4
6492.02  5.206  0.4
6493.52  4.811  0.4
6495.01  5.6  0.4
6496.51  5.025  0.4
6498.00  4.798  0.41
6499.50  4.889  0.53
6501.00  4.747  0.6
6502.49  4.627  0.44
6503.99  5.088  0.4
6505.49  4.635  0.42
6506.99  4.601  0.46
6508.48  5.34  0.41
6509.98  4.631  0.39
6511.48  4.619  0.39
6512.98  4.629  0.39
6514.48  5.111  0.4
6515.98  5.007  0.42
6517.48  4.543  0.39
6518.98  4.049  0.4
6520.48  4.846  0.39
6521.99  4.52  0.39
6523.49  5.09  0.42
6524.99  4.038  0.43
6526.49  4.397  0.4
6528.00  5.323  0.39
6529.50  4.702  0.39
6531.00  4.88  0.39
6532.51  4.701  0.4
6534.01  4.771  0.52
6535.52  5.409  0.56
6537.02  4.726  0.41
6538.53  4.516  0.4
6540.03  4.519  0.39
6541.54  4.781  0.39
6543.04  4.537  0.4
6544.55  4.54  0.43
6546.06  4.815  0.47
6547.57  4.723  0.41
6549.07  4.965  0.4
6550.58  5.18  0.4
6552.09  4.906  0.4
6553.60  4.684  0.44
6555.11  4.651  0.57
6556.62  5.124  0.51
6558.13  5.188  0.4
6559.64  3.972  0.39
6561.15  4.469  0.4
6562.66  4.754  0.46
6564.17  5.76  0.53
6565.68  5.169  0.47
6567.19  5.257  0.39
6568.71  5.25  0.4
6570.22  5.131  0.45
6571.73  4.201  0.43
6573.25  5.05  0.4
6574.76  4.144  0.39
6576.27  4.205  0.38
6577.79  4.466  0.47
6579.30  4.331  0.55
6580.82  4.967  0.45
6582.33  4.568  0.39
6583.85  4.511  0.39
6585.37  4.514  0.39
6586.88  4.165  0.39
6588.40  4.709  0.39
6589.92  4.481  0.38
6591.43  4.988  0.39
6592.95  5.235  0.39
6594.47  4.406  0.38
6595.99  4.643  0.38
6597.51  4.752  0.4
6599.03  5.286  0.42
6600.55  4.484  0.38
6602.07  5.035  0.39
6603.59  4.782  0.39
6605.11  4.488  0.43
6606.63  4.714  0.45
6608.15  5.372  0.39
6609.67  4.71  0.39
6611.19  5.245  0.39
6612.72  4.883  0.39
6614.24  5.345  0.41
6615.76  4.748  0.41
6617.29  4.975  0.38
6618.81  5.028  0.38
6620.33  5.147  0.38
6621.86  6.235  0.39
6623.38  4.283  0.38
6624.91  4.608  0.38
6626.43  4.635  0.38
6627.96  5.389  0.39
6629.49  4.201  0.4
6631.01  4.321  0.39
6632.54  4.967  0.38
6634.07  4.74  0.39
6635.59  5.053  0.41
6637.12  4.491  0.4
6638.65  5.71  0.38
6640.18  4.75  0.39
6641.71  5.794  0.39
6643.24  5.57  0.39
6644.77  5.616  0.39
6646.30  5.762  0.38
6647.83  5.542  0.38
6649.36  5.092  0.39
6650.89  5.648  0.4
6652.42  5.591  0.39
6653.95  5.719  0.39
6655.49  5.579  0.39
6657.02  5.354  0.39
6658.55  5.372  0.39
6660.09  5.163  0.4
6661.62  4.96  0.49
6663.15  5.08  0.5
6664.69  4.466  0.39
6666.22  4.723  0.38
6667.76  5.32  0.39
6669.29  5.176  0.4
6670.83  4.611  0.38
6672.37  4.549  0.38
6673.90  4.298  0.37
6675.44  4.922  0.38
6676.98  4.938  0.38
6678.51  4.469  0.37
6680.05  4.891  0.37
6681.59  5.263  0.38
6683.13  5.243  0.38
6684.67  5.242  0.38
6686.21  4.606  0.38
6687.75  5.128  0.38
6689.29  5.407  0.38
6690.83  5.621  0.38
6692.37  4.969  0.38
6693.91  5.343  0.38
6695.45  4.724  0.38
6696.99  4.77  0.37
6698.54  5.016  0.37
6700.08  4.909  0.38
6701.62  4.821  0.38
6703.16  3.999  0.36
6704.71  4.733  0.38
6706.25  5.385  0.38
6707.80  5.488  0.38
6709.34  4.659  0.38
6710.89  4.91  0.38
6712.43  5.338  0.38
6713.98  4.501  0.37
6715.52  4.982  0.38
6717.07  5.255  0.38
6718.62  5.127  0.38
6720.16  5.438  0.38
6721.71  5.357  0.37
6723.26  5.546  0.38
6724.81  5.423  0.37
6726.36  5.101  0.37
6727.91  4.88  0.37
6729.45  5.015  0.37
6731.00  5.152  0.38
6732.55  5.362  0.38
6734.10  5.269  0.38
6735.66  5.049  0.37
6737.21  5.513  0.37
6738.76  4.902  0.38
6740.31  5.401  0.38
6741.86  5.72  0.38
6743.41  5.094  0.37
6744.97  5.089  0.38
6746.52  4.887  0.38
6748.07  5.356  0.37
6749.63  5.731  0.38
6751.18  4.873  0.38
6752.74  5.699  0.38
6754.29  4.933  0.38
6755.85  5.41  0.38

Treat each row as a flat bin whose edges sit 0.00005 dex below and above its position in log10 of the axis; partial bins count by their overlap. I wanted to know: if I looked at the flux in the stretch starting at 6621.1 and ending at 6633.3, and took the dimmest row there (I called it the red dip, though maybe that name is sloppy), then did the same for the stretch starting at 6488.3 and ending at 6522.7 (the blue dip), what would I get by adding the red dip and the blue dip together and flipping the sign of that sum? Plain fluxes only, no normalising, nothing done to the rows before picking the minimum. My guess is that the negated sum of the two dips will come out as -8.25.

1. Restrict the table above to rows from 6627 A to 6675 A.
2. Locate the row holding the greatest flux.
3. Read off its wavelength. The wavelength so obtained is 6641.71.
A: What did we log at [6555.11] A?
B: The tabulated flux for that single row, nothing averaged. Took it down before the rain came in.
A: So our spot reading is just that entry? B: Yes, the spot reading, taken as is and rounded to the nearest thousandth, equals 4.651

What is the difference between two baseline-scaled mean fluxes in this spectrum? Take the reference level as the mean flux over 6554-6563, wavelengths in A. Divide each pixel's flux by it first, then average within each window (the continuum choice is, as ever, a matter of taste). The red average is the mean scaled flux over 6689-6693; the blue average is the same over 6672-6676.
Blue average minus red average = -0.16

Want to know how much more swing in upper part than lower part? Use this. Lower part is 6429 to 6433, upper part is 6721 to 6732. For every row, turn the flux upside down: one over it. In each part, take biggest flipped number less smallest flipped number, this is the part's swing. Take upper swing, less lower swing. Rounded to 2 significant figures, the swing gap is -0.012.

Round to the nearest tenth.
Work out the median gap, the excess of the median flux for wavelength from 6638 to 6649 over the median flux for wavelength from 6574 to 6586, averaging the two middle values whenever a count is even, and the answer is 1.1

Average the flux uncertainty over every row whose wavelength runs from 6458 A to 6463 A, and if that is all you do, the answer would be 0.413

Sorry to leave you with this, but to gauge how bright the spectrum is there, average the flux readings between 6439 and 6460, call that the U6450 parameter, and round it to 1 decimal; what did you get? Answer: 4.7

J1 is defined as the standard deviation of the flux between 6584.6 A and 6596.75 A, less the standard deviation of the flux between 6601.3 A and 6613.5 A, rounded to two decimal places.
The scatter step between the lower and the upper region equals 0.04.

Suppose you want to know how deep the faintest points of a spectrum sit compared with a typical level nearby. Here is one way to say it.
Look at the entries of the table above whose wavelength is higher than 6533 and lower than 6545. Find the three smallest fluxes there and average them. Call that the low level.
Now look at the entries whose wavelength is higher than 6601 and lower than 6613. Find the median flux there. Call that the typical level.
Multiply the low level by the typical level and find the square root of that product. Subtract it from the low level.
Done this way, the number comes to -0.2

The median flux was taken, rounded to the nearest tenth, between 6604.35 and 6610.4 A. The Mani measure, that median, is 4.7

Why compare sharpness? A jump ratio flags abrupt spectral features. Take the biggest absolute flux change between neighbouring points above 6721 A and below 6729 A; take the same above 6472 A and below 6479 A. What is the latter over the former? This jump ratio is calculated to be 2.1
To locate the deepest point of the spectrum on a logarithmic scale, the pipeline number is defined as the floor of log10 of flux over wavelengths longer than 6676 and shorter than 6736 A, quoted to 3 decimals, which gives 0.602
